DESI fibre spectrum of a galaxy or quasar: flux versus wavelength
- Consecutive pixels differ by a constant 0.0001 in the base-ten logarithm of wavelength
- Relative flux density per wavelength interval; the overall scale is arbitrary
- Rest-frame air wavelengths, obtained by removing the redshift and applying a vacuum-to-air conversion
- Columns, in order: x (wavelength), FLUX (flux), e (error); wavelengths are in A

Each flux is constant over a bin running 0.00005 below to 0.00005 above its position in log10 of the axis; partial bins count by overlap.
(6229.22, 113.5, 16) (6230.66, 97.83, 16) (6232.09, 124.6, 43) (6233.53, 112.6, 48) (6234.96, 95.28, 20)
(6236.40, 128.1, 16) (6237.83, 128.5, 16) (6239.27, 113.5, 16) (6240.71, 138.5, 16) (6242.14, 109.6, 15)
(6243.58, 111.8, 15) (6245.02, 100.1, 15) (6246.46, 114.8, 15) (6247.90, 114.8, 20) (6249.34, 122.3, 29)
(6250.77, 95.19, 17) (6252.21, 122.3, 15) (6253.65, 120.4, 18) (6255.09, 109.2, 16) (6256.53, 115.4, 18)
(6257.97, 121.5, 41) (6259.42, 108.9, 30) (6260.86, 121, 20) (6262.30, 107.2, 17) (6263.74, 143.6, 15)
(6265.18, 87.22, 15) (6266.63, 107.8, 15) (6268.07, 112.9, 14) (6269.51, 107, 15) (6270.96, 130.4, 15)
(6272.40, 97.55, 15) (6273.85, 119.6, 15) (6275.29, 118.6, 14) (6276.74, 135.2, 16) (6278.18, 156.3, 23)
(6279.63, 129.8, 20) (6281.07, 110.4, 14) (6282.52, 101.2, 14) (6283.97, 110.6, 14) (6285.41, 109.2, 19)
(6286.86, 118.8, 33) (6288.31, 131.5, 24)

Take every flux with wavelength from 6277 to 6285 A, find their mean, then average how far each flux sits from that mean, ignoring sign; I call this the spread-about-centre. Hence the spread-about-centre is 17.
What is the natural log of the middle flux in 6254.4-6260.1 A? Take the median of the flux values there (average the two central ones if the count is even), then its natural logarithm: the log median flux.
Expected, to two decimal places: 4.72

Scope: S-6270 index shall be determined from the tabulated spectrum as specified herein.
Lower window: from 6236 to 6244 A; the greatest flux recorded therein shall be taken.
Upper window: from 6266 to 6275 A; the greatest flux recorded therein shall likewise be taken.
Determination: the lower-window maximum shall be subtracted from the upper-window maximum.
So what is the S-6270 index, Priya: -8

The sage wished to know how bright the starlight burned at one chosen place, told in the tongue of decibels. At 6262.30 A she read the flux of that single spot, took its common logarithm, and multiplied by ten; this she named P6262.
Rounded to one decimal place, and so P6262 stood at 20.3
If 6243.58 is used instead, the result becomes 20.5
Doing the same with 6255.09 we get 20.4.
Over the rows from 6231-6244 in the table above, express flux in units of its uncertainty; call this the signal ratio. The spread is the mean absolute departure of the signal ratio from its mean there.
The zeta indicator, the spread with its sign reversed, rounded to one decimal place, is -2.0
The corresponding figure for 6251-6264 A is -1.4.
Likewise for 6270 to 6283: -0.8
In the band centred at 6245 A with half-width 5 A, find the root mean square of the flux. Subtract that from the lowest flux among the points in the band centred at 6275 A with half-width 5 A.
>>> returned -19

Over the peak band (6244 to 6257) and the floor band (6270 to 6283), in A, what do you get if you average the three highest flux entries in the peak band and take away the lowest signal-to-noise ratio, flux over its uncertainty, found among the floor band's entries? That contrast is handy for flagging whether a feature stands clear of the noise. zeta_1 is 115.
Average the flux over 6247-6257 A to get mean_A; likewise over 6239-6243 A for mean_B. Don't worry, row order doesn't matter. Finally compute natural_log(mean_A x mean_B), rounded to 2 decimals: 9.53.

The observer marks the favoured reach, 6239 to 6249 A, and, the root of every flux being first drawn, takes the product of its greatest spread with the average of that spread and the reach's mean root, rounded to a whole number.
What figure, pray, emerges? 11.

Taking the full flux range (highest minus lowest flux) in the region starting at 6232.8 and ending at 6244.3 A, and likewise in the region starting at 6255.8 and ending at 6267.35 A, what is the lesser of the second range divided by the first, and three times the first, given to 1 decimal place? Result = 1.3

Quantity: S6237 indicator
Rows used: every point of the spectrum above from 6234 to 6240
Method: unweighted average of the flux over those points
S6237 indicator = 116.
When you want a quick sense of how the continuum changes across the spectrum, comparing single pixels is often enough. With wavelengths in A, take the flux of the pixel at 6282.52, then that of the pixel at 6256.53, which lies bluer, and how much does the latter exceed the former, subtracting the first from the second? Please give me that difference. 14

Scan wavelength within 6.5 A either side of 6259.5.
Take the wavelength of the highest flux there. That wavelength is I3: 6263.74 A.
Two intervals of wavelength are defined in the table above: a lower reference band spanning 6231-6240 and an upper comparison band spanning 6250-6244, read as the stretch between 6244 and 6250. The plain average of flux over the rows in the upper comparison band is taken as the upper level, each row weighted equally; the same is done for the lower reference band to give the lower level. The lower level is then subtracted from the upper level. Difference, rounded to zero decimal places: -4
